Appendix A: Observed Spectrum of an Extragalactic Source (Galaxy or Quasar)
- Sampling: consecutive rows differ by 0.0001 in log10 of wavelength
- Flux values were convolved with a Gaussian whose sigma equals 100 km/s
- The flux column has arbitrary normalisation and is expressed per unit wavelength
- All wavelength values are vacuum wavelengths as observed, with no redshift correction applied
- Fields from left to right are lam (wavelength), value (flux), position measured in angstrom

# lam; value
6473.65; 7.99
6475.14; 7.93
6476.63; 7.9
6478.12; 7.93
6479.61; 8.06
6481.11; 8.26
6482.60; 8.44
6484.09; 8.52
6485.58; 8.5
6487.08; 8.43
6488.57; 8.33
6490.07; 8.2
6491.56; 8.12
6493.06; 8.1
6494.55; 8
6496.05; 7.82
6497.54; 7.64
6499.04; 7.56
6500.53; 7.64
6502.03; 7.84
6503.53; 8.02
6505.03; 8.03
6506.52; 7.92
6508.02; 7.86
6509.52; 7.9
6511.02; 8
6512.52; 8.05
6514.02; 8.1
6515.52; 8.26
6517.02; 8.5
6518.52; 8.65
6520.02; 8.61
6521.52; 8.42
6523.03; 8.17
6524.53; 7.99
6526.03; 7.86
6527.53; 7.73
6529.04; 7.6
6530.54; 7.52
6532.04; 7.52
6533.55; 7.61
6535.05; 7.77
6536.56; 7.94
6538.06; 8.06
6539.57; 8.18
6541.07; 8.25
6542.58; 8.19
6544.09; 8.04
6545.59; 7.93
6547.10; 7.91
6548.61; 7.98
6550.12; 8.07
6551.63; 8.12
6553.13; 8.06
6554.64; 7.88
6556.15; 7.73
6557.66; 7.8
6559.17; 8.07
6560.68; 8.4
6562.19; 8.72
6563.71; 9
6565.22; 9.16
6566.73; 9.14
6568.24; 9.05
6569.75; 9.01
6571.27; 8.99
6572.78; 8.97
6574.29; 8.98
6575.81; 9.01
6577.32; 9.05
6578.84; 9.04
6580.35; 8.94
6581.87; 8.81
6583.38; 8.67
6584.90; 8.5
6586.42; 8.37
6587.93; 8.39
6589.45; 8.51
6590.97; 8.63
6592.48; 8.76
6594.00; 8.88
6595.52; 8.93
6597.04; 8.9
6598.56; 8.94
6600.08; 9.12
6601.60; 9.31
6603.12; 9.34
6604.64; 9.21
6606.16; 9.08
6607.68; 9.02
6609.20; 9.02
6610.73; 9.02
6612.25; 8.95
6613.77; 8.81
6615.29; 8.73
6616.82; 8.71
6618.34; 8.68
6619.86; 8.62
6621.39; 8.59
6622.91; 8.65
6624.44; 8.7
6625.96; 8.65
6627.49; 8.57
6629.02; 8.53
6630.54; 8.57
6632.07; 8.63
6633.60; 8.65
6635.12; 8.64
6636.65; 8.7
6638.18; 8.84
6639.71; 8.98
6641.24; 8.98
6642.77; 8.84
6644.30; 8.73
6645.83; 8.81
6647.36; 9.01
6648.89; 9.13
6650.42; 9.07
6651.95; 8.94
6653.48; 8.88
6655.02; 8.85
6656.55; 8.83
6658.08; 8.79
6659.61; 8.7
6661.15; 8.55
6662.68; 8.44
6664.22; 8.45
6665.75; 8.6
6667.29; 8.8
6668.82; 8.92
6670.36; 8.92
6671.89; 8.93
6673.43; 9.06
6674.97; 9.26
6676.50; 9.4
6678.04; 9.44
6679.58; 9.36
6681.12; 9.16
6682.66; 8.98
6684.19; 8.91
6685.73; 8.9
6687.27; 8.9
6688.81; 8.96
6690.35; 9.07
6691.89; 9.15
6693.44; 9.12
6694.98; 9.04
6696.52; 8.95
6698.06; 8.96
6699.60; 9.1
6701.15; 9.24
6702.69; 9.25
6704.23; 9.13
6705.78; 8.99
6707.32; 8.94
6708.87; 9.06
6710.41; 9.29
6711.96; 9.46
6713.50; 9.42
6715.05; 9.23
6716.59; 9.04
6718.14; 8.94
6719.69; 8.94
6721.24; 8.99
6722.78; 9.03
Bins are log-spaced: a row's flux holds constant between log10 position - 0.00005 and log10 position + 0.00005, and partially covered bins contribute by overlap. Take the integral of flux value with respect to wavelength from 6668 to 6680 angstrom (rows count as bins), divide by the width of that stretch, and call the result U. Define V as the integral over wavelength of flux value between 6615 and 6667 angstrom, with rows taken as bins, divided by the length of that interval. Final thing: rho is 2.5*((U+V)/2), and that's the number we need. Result 22.4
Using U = 9.2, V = 8.74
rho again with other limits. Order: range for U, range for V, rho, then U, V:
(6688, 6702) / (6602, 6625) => 22.4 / 9.1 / 8.88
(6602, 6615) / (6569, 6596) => 22.3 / 9.1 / 8.80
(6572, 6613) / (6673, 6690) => 22.5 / 8.9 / 9.12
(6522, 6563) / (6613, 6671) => 20.9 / 8.0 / 8.75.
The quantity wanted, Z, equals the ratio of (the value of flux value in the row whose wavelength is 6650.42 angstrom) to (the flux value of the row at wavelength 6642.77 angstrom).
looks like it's 1.03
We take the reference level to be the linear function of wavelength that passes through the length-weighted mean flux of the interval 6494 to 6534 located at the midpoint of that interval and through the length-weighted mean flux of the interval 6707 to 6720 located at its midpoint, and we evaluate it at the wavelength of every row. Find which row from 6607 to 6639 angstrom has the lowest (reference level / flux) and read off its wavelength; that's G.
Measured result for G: 6607.68 angstrom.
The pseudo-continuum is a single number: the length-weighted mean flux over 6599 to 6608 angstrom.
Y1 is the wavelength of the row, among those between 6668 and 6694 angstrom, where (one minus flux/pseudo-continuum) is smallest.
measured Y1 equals 6678.04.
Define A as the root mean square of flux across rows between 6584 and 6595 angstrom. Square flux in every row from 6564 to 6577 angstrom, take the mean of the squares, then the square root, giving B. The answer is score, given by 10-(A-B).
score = 10.5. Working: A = 8.58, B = 9.04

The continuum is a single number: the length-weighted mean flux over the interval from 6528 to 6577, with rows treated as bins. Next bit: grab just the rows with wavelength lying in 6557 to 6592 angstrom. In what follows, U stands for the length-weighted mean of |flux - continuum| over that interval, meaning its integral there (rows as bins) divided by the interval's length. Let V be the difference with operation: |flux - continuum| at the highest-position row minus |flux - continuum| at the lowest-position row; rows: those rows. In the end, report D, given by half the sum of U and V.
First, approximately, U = 0.53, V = -0.1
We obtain 0.2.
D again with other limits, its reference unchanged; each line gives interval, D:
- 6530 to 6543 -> -0.1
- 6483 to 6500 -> 0.4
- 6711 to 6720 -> 0.2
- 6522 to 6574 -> 0.5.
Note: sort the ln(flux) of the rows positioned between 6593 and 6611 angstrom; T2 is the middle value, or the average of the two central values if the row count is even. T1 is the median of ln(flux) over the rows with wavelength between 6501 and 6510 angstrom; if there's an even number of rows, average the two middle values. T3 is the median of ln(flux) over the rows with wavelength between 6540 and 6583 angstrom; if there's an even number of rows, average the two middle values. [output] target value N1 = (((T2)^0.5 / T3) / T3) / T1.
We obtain 0.156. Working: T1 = 2.07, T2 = 2.20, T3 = 2.15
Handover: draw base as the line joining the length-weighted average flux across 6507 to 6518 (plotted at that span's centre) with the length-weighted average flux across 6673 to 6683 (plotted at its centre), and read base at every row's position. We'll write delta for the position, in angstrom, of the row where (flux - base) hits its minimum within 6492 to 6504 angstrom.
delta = 6499.04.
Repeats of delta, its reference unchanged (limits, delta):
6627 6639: 6629.02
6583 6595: 6586.42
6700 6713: 6707.32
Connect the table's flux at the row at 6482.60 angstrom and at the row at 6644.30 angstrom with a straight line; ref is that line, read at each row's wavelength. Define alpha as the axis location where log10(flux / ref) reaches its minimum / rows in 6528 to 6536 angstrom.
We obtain 6532.04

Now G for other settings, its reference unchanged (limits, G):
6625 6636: 6625.96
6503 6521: 6518.52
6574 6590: 6577.32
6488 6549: 6518.52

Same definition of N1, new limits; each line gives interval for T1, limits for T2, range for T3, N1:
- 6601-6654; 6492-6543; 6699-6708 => 0.136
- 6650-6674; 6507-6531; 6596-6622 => 0.138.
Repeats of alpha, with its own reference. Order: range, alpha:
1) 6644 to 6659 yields 6644.30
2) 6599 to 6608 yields 6607.68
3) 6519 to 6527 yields 6526.03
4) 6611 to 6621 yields 6619.86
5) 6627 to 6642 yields 6629.02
